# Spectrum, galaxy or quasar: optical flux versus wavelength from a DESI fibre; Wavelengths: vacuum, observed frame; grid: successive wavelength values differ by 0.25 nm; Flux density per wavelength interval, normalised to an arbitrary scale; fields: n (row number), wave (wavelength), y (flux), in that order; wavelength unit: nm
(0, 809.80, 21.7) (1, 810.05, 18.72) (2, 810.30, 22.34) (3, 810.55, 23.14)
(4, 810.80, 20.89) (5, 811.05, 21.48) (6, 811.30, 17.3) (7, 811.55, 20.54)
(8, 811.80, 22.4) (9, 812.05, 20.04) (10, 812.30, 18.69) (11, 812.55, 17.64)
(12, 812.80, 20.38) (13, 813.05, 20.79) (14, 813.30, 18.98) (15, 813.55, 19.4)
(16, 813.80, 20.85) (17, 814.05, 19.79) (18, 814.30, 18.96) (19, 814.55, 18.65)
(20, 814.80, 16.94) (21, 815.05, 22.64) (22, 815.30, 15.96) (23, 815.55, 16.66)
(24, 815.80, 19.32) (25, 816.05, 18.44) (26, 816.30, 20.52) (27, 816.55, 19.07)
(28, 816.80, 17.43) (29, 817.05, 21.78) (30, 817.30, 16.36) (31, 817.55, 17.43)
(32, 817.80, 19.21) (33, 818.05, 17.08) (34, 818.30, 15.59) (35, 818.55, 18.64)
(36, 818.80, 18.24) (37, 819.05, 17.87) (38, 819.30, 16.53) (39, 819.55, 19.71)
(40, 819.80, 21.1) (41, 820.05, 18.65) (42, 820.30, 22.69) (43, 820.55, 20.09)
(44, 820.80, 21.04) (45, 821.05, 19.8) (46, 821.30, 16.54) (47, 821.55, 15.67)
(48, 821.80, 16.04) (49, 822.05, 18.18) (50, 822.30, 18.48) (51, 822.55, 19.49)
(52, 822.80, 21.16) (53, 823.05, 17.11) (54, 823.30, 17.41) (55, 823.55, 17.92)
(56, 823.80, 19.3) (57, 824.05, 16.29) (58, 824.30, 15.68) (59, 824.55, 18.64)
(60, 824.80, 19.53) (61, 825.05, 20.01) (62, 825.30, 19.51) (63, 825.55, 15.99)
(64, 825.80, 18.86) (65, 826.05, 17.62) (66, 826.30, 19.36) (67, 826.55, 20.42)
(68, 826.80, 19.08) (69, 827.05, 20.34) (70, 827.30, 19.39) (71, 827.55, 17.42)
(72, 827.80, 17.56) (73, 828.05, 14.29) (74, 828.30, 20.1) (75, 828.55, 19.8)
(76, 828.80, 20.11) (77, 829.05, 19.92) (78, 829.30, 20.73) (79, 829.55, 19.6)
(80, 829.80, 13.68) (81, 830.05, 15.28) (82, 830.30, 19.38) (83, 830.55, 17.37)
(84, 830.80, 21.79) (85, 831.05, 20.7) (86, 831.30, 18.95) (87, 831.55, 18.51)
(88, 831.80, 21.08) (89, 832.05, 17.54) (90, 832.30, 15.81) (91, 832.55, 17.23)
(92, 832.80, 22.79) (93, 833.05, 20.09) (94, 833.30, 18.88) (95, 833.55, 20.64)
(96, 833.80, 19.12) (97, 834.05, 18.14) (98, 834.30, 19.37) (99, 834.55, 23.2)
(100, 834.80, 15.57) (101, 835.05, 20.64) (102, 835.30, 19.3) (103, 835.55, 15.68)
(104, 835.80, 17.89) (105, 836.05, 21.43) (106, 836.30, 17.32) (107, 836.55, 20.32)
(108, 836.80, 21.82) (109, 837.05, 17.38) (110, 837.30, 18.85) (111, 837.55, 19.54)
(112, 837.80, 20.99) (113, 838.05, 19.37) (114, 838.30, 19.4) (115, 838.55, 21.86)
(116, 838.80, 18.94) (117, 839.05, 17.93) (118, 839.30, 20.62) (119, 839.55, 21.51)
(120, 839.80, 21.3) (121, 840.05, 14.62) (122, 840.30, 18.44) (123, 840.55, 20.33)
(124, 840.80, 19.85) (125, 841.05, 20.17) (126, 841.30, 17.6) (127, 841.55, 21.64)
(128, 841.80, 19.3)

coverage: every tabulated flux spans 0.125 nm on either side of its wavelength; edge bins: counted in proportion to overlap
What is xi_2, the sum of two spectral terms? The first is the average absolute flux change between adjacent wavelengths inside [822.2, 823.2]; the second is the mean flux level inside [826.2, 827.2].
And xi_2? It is 22.0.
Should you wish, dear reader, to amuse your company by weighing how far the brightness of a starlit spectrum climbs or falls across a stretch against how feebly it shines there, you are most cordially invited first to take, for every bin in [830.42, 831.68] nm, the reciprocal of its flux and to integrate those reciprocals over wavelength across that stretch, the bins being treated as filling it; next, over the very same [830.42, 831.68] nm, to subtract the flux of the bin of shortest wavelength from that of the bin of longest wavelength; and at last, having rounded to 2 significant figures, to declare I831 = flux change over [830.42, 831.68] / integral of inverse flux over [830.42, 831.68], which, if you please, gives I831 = 18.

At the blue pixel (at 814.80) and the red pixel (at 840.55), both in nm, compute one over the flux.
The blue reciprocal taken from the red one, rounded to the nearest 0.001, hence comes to -0.010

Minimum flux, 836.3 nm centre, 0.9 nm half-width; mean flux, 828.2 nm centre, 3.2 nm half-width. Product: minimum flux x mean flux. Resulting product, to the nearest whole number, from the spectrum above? 294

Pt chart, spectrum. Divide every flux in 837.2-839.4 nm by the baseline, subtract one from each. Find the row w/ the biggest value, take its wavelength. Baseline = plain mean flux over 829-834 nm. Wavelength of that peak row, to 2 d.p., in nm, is 838.55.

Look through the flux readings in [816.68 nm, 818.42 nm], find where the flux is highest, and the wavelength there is 817.05 nm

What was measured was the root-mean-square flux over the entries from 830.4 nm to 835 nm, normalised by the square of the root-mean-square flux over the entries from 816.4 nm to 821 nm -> 0.0542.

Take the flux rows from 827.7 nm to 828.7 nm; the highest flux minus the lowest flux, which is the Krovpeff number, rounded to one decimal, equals 5.8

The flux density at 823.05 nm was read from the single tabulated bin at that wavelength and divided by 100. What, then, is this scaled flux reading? 0.171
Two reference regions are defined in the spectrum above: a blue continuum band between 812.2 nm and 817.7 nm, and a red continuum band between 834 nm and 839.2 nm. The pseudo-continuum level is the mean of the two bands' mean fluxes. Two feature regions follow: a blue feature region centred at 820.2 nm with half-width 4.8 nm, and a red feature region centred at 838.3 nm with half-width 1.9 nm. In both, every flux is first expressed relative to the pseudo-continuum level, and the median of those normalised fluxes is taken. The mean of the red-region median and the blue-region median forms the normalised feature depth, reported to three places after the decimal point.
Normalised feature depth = 0.994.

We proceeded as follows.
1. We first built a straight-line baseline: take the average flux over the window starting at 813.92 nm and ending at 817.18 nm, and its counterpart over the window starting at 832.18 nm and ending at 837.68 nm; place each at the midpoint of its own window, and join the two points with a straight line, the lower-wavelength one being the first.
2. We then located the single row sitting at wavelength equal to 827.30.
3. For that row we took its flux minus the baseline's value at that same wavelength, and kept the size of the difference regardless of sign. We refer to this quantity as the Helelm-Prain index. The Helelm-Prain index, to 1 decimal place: 0.3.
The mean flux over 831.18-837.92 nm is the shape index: 19.2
